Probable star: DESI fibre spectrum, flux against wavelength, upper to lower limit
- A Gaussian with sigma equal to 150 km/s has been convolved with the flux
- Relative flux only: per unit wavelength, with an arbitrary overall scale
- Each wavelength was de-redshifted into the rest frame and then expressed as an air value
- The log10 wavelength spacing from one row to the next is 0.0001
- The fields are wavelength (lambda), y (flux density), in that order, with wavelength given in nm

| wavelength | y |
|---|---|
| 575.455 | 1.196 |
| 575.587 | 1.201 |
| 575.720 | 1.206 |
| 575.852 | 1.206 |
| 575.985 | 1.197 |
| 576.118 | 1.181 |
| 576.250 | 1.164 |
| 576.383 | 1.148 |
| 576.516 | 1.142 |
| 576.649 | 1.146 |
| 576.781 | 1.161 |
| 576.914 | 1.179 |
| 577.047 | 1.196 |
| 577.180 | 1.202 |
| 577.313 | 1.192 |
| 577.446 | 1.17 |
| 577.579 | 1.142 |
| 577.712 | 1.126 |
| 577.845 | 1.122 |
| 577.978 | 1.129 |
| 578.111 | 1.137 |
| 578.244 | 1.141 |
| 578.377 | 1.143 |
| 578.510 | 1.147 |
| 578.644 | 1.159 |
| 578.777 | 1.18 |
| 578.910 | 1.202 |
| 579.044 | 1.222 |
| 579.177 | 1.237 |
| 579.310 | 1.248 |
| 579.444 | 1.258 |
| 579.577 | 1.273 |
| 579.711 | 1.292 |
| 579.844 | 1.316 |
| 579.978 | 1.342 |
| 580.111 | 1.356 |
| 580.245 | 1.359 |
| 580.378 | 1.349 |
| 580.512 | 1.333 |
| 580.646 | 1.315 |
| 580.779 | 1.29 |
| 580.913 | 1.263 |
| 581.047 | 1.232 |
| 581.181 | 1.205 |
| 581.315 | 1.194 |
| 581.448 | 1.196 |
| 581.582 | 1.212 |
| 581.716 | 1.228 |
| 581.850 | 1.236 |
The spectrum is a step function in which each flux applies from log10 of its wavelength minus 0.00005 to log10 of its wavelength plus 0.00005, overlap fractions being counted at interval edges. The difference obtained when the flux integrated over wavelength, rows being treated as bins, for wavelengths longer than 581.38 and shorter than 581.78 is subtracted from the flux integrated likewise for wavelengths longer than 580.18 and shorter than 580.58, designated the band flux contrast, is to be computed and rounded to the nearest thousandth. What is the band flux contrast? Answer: 0.053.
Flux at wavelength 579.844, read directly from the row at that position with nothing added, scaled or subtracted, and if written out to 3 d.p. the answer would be 1.316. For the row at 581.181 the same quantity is 1.205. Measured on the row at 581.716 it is 1.228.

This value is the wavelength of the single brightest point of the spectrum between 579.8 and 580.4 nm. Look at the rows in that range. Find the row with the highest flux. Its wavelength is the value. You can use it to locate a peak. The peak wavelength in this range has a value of 580.245 nm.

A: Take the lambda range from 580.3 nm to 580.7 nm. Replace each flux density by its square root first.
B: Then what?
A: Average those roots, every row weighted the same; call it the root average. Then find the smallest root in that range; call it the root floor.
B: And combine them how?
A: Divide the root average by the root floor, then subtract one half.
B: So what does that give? 0.507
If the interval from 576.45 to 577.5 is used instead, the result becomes 0.514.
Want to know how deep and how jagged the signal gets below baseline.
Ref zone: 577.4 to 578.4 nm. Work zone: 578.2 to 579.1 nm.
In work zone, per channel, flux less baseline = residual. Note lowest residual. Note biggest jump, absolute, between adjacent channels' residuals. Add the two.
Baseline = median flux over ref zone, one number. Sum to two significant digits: 0.024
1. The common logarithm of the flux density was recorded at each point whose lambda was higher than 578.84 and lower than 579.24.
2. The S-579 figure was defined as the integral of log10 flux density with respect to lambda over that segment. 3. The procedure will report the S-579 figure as 0.035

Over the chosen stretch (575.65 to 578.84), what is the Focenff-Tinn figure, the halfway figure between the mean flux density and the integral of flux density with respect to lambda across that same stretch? 2.44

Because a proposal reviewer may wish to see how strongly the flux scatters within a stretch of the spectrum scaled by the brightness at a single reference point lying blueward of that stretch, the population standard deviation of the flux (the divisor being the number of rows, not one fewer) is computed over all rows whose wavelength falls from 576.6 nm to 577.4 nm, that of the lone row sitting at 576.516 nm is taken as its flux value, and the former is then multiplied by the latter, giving 0.023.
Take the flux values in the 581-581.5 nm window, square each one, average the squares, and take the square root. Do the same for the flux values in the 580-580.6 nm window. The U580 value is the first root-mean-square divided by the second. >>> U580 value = 0.89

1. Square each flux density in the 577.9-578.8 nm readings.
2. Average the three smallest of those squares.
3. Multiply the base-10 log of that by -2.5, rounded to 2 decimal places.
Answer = -0.28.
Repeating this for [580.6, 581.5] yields -0.39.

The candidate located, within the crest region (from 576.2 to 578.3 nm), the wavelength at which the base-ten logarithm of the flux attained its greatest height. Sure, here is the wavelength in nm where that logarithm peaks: 577.180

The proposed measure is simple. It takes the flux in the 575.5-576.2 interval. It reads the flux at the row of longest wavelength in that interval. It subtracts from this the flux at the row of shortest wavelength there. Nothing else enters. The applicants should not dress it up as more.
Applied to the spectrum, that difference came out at -0.02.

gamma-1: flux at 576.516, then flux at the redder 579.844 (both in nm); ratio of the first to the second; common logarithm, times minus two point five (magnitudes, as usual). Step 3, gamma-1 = 0.15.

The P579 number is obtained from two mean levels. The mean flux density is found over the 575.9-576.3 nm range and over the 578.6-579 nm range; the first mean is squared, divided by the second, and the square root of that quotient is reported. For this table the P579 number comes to 1.09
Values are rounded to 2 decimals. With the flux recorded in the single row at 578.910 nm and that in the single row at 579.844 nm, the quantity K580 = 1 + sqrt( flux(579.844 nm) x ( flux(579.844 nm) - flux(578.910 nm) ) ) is 1.39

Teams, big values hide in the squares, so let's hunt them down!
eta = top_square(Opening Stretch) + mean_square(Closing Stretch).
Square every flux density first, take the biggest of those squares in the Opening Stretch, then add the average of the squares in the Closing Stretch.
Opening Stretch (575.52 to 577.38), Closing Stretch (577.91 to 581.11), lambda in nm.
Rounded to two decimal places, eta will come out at 3.01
